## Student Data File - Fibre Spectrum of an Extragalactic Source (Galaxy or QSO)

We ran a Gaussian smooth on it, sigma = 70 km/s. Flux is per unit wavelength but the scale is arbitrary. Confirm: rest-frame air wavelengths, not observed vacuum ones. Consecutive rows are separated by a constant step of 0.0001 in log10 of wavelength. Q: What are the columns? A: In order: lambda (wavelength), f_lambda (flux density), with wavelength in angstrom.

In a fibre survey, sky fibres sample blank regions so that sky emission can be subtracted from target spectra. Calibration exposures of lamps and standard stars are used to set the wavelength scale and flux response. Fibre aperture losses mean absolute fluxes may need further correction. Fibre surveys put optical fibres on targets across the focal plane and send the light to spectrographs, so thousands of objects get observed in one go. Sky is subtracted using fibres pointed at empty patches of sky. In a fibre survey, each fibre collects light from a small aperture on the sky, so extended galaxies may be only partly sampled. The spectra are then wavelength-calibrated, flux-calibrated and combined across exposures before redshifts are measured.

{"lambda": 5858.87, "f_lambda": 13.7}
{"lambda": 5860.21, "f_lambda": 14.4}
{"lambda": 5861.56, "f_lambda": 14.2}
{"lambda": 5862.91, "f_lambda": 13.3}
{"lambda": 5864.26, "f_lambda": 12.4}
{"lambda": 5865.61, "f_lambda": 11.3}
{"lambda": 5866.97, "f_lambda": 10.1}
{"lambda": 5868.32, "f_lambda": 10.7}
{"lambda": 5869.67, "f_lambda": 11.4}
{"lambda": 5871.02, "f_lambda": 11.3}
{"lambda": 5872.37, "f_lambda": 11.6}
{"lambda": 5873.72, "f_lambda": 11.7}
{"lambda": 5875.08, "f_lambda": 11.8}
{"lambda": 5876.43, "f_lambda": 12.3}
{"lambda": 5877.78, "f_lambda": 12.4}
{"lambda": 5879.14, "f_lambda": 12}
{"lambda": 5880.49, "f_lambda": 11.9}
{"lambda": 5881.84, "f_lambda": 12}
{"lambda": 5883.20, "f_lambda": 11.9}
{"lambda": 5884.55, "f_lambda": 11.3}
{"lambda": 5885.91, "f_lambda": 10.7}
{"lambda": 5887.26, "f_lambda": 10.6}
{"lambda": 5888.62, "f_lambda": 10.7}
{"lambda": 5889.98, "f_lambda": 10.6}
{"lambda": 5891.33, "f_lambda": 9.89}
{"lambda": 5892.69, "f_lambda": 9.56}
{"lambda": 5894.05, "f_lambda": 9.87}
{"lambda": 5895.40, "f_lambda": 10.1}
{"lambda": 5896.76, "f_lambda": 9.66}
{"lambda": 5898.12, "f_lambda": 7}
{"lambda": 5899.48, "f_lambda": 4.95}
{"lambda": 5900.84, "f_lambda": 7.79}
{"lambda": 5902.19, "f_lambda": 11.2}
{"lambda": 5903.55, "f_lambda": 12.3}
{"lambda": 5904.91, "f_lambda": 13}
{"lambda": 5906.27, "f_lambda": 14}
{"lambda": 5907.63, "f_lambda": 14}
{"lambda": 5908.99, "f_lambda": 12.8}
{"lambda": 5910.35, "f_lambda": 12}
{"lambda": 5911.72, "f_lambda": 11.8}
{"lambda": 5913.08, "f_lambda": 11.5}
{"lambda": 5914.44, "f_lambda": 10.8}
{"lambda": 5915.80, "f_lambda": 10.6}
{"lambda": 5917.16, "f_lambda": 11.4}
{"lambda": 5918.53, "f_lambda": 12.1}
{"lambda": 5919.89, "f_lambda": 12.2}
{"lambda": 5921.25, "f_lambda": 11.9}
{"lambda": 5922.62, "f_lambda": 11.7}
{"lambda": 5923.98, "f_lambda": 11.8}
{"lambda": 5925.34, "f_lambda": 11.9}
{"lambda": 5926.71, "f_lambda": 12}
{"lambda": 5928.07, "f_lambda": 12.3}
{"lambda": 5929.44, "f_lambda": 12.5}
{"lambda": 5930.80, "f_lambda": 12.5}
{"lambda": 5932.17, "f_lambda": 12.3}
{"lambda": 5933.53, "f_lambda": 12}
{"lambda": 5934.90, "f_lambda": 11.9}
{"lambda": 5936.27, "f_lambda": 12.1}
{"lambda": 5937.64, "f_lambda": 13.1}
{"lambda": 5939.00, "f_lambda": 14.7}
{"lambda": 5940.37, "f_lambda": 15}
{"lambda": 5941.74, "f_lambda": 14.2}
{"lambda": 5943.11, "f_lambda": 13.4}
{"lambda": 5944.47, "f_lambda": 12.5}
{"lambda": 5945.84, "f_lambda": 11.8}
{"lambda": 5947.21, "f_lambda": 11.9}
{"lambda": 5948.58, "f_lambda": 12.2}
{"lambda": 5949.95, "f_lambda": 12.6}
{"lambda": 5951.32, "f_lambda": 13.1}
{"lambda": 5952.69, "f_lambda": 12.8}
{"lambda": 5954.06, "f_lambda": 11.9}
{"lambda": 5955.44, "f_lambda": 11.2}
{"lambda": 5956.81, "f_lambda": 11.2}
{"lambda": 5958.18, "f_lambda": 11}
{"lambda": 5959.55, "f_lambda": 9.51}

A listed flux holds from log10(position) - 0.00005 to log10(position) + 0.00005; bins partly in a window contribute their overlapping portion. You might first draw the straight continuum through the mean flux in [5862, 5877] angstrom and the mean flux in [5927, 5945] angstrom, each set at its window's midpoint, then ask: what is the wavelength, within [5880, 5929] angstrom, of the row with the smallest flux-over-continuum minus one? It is 5899.48 angstrom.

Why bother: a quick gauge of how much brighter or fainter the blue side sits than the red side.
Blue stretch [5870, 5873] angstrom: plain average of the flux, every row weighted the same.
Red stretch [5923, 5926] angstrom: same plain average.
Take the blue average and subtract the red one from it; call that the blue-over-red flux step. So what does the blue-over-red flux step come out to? -0.4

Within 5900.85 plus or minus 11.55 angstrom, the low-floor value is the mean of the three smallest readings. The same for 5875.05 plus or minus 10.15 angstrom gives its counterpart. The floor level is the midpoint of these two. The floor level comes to 8.6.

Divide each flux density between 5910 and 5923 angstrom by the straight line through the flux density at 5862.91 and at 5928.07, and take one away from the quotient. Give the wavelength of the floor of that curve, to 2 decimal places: 5915.80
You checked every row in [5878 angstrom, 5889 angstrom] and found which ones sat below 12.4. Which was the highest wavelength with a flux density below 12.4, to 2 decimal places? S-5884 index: 5888.62 angstrom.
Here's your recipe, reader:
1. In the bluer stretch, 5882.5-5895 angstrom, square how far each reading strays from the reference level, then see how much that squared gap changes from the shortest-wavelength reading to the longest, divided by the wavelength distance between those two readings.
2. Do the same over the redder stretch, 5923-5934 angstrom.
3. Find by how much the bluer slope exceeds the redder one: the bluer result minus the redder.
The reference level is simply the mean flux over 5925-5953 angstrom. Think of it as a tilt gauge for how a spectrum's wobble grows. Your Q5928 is 0.7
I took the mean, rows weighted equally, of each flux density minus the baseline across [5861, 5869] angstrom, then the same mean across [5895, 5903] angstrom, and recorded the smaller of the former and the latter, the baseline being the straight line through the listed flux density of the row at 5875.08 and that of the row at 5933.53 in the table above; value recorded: -3.4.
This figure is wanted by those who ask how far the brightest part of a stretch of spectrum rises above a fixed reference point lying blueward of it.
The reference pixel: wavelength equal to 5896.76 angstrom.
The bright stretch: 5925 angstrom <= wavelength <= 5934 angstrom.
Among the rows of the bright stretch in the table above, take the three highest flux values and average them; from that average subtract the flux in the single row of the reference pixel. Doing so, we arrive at 2.8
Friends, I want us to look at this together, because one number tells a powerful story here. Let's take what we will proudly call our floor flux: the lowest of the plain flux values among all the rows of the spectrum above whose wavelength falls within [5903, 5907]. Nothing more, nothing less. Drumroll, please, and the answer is 12.3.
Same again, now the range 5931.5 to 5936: 11.9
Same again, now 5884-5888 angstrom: 10.6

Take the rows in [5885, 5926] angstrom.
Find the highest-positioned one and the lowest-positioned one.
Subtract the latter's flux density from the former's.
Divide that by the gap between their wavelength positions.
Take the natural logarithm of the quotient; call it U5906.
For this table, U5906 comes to -3.5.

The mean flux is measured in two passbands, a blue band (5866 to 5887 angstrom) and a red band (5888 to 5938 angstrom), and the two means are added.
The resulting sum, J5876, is 22.8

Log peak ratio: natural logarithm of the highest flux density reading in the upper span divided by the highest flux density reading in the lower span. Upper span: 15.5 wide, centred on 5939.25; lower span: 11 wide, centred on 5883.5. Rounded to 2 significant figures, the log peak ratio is 0.22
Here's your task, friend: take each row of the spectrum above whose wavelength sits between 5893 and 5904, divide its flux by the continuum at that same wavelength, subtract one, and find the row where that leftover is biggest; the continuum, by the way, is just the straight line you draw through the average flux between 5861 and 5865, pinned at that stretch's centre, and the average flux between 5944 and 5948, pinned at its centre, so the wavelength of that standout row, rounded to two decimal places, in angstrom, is 5903.55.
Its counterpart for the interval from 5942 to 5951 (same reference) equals 5943.11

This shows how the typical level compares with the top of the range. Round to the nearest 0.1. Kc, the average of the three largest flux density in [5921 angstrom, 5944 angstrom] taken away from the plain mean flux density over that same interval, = -2.0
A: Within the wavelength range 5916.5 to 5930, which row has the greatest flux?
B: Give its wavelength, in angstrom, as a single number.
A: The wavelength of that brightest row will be 5929.44 angstrom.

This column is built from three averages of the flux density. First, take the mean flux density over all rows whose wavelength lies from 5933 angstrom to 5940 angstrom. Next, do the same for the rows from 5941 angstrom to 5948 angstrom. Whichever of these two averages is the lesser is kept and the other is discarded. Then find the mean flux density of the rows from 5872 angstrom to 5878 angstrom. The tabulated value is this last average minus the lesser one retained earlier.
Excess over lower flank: -0.8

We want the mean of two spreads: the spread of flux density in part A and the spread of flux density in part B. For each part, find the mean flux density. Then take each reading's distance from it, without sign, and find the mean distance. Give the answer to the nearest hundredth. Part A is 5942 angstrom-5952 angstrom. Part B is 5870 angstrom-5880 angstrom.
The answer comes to 0.38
